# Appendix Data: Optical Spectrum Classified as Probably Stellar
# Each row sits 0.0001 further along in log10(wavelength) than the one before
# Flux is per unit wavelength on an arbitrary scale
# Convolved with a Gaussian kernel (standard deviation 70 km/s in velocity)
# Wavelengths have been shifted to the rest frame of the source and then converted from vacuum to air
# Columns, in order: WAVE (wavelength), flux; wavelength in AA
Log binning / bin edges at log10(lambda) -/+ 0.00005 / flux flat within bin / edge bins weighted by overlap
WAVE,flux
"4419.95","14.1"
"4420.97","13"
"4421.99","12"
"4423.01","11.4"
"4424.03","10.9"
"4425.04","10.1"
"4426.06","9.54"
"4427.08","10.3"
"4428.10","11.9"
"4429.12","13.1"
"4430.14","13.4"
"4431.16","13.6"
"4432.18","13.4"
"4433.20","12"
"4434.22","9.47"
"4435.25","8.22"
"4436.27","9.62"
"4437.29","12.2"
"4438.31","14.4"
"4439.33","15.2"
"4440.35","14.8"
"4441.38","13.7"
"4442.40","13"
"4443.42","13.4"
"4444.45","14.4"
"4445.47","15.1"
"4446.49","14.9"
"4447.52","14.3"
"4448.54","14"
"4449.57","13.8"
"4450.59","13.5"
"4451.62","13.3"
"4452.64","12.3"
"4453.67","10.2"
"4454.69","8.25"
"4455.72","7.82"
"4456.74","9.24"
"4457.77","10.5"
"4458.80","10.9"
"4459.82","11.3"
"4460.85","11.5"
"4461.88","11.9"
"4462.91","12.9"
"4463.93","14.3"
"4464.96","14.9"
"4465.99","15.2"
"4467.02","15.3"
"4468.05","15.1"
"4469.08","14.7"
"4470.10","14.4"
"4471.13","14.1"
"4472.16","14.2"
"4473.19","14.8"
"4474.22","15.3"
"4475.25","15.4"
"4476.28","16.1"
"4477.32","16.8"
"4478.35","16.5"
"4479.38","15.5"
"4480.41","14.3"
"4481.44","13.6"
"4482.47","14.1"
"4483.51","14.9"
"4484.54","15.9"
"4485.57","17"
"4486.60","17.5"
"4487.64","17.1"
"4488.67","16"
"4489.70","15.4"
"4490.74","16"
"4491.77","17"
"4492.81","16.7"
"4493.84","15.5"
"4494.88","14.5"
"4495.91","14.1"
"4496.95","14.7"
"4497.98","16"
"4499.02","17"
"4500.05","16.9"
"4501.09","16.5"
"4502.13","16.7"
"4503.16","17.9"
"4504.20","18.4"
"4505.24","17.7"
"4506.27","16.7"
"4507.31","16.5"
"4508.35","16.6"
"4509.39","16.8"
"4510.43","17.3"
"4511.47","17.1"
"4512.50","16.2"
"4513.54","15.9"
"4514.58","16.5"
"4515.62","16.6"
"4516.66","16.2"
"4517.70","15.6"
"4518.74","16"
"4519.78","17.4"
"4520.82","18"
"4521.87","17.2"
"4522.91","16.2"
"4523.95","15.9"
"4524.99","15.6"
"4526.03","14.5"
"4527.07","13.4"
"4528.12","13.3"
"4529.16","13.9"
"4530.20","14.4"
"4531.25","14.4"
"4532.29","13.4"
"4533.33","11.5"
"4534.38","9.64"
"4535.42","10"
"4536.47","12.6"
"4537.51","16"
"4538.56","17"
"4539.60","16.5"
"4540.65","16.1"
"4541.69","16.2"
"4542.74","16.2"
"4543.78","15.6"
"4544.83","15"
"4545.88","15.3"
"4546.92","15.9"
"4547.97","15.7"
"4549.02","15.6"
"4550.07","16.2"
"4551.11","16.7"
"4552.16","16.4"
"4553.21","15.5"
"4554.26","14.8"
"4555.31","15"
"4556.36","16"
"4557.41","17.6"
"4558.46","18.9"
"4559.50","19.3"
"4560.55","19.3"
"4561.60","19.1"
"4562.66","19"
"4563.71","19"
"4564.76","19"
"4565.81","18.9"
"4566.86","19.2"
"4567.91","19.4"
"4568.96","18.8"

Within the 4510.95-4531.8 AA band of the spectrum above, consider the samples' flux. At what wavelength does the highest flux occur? 4520.82 AA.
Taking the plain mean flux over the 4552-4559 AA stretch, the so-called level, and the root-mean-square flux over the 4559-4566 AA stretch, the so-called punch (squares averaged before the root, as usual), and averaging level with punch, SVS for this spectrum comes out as 17.7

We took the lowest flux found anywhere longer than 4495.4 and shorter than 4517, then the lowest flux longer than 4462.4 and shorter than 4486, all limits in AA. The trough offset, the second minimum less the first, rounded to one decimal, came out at -1.2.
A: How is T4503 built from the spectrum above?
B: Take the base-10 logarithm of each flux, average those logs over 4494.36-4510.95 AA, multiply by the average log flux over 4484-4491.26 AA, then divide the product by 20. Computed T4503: 0.074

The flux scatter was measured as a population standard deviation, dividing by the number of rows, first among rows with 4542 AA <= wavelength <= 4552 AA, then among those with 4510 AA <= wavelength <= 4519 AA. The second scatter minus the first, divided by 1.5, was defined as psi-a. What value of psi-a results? 0.03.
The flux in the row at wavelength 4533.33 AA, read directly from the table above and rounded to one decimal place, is 11.5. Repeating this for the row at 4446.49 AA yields 14.9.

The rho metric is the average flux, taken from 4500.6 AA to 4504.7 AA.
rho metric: 17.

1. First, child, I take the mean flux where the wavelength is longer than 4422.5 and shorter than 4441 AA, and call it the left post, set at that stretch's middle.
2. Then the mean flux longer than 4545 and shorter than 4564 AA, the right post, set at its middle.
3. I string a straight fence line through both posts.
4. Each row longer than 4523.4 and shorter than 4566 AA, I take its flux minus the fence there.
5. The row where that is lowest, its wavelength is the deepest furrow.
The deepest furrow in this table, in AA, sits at 4534.38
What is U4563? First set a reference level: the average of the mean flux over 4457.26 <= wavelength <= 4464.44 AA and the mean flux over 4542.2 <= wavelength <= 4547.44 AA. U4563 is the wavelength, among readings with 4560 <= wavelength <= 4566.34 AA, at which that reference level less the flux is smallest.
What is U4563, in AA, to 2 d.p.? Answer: 4560.55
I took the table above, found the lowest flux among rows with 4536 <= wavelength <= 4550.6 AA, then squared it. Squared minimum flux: 159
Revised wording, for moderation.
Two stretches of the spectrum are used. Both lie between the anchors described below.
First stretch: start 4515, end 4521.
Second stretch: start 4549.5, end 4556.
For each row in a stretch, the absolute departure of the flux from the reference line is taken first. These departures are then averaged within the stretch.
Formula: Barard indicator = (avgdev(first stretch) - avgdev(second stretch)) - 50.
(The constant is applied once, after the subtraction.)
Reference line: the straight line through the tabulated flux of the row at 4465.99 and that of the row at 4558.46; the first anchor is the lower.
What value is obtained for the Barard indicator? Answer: -52.0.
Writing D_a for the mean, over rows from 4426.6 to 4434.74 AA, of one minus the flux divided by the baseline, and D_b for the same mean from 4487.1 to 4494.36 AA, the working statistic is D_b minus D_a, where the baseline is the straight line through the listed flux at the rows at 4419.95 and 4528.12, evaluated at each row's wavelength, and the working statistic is -0.33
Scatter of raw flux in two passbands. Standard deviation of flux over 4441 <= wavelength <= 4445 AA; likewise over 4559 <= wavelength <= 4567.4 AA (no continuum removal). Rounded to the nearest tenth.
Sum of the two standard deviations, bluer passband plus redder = 0.7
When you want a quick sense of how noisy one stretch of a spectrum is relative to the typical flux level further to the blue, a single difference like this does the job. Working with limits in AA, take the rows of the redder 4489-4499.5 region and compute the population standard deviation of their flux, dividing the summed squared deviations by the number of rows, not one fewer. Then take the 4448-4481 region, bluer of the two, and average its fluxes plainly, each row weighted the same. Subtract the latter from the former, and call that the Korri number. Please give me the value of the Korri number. -12.4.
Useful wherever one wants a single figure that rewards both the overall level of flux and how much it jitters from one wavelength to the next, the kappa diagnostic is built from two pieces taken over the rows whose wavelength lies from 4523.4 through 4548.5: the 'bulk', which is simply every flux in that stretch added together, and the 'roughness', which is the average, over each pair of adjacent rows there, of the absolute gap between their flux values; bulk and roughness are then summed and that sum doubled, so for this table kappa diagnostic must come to 698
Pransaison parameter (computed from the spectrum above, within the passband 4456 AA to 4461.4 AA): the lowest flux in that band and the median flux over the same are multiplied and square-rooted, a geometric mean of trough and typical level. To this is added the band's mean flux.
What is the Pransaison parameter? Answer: 21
